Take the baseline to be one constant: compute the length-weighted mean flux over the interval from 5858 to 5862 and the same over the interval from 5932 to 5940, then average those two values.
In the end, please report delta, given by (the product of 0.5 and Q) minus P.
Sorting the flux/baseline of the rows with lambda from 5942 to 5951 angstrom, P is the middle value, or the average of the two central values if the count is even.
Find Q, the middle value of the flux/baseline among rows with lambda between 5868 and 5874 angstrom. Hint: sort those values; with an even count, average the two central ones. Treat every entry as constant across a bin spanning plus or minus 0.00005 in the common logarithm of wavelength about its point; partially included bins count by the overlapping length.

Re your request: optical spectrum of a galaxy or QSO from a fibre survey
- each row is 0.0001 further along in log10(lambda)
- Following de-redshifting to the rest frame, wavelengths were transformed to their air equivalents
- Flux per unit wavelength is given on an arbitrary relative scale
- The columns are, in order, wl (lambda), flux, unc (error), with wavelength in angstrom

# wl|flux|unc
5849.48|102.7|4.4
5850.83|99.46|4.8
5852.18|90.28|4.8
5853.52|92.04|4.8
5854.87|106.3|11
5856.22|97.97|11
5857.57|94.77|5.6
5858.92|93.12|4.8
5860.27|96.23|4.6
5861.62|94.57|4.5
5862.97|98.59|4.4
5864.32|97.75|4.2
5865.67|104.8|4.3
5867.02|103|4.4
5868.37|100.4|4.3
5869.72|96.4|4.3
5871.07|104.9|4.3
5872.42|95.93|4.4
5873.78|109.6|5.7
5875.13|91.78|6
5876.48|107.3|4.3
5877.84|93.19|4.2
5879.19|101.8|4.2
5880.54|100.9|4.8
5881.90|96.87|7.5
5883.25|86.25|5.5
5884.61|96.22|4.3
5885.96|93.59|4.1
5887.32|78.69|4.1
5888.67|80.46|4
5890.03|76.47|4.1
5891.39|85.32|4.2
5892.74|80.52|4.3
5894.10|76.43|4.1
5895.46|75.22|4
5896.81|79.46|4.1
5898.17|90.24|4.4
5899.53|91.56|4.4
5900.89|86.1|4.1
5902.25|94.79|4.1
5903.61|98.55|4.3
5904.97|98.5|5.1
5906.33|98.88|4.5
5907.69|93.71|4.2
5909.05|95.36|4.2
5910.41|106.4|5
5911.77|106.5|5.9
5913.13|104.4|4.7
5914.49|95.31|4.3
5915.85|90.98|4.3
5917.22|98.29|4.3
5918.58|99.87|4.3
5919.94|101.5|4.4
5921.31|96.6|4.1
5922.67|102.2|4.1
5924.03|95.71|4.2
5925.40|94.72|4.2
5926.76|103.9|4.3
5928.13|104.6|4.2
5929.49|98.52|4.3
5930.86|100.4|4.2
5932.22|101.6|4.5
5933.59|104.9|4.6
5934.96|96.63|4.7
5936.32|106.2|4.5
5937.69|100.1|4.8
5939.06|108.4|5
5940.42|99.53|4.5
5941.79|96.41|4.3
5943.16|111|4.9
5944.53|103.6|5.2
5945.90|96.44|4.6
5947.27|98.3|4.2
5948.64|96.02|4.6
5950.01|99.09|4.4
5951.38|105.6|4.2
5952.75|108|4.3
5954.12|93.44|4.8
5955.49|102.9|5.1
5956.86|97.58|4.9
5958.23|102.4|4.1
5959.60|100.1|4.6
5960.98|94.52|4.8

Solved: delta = -0.491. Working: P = 1.00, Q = 1.02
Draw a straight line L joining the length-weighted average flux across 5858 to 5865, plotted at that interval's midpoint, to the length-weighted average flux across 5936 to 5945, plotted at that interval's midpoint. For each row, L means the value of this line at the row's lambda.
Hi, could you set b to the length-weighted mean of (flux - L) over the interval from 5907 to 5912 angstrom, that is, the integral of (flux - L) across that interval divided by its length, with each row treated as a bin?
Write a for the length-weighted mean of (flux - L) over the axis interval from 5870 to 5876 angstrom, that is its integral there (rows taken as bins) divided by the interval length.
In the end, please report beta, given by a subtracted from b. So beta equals -4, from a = 3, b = -0.6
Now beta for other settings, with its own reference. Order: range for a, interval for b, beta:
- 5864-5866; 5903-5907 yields -6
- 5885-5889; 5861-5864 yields 14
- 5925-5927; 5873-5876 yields 7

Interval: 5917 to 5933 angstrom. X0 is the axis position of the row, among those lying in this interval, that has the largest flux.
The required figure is 5928.13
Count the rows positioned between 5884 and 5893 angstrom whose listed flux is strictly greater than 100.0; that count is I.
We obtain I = 0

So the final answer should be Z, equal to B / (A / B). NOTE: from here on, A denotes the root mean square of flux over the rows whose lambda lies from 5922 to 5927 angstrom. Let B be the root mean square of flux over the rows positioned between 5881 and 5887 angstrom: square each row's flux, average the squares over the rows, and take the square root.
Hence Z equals 88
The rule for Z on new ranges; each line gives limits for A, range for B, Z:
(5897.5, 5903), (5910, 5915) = 118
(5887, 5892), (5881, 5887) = 108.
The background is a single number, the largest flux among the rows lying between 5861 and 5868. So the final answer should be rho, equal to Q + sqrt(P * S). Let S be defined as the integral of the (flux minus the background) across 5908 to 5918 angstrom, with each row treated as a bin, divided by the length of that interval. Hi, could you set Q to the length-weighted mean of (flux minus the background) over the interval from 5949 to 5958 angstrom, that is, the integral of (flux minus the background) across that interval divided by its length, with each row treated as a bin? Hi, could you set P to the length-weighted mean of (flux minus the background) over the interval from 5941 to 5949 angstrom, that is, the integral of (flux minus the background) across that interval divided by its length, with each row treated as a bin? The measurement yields 1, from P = -4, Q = -4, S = -5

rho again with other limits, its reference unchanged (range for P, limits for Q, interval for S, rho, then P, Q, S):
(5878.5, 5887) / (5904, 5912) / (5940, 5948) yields 1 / -10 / -5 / -4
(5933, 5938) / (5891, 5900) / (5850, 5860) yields -18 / -3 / -22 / -8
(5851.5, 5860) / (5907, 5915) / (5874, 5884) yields 4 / -9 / -4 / -7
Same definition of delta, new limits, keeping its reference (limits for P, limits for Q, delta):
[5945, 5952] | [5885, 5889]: -0.588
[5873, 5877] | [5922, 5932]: -0.578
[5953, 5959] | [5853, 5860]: -0.533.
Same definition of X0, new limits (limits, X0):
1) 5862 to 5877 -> 5873.78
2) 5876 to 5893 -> 5876.48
